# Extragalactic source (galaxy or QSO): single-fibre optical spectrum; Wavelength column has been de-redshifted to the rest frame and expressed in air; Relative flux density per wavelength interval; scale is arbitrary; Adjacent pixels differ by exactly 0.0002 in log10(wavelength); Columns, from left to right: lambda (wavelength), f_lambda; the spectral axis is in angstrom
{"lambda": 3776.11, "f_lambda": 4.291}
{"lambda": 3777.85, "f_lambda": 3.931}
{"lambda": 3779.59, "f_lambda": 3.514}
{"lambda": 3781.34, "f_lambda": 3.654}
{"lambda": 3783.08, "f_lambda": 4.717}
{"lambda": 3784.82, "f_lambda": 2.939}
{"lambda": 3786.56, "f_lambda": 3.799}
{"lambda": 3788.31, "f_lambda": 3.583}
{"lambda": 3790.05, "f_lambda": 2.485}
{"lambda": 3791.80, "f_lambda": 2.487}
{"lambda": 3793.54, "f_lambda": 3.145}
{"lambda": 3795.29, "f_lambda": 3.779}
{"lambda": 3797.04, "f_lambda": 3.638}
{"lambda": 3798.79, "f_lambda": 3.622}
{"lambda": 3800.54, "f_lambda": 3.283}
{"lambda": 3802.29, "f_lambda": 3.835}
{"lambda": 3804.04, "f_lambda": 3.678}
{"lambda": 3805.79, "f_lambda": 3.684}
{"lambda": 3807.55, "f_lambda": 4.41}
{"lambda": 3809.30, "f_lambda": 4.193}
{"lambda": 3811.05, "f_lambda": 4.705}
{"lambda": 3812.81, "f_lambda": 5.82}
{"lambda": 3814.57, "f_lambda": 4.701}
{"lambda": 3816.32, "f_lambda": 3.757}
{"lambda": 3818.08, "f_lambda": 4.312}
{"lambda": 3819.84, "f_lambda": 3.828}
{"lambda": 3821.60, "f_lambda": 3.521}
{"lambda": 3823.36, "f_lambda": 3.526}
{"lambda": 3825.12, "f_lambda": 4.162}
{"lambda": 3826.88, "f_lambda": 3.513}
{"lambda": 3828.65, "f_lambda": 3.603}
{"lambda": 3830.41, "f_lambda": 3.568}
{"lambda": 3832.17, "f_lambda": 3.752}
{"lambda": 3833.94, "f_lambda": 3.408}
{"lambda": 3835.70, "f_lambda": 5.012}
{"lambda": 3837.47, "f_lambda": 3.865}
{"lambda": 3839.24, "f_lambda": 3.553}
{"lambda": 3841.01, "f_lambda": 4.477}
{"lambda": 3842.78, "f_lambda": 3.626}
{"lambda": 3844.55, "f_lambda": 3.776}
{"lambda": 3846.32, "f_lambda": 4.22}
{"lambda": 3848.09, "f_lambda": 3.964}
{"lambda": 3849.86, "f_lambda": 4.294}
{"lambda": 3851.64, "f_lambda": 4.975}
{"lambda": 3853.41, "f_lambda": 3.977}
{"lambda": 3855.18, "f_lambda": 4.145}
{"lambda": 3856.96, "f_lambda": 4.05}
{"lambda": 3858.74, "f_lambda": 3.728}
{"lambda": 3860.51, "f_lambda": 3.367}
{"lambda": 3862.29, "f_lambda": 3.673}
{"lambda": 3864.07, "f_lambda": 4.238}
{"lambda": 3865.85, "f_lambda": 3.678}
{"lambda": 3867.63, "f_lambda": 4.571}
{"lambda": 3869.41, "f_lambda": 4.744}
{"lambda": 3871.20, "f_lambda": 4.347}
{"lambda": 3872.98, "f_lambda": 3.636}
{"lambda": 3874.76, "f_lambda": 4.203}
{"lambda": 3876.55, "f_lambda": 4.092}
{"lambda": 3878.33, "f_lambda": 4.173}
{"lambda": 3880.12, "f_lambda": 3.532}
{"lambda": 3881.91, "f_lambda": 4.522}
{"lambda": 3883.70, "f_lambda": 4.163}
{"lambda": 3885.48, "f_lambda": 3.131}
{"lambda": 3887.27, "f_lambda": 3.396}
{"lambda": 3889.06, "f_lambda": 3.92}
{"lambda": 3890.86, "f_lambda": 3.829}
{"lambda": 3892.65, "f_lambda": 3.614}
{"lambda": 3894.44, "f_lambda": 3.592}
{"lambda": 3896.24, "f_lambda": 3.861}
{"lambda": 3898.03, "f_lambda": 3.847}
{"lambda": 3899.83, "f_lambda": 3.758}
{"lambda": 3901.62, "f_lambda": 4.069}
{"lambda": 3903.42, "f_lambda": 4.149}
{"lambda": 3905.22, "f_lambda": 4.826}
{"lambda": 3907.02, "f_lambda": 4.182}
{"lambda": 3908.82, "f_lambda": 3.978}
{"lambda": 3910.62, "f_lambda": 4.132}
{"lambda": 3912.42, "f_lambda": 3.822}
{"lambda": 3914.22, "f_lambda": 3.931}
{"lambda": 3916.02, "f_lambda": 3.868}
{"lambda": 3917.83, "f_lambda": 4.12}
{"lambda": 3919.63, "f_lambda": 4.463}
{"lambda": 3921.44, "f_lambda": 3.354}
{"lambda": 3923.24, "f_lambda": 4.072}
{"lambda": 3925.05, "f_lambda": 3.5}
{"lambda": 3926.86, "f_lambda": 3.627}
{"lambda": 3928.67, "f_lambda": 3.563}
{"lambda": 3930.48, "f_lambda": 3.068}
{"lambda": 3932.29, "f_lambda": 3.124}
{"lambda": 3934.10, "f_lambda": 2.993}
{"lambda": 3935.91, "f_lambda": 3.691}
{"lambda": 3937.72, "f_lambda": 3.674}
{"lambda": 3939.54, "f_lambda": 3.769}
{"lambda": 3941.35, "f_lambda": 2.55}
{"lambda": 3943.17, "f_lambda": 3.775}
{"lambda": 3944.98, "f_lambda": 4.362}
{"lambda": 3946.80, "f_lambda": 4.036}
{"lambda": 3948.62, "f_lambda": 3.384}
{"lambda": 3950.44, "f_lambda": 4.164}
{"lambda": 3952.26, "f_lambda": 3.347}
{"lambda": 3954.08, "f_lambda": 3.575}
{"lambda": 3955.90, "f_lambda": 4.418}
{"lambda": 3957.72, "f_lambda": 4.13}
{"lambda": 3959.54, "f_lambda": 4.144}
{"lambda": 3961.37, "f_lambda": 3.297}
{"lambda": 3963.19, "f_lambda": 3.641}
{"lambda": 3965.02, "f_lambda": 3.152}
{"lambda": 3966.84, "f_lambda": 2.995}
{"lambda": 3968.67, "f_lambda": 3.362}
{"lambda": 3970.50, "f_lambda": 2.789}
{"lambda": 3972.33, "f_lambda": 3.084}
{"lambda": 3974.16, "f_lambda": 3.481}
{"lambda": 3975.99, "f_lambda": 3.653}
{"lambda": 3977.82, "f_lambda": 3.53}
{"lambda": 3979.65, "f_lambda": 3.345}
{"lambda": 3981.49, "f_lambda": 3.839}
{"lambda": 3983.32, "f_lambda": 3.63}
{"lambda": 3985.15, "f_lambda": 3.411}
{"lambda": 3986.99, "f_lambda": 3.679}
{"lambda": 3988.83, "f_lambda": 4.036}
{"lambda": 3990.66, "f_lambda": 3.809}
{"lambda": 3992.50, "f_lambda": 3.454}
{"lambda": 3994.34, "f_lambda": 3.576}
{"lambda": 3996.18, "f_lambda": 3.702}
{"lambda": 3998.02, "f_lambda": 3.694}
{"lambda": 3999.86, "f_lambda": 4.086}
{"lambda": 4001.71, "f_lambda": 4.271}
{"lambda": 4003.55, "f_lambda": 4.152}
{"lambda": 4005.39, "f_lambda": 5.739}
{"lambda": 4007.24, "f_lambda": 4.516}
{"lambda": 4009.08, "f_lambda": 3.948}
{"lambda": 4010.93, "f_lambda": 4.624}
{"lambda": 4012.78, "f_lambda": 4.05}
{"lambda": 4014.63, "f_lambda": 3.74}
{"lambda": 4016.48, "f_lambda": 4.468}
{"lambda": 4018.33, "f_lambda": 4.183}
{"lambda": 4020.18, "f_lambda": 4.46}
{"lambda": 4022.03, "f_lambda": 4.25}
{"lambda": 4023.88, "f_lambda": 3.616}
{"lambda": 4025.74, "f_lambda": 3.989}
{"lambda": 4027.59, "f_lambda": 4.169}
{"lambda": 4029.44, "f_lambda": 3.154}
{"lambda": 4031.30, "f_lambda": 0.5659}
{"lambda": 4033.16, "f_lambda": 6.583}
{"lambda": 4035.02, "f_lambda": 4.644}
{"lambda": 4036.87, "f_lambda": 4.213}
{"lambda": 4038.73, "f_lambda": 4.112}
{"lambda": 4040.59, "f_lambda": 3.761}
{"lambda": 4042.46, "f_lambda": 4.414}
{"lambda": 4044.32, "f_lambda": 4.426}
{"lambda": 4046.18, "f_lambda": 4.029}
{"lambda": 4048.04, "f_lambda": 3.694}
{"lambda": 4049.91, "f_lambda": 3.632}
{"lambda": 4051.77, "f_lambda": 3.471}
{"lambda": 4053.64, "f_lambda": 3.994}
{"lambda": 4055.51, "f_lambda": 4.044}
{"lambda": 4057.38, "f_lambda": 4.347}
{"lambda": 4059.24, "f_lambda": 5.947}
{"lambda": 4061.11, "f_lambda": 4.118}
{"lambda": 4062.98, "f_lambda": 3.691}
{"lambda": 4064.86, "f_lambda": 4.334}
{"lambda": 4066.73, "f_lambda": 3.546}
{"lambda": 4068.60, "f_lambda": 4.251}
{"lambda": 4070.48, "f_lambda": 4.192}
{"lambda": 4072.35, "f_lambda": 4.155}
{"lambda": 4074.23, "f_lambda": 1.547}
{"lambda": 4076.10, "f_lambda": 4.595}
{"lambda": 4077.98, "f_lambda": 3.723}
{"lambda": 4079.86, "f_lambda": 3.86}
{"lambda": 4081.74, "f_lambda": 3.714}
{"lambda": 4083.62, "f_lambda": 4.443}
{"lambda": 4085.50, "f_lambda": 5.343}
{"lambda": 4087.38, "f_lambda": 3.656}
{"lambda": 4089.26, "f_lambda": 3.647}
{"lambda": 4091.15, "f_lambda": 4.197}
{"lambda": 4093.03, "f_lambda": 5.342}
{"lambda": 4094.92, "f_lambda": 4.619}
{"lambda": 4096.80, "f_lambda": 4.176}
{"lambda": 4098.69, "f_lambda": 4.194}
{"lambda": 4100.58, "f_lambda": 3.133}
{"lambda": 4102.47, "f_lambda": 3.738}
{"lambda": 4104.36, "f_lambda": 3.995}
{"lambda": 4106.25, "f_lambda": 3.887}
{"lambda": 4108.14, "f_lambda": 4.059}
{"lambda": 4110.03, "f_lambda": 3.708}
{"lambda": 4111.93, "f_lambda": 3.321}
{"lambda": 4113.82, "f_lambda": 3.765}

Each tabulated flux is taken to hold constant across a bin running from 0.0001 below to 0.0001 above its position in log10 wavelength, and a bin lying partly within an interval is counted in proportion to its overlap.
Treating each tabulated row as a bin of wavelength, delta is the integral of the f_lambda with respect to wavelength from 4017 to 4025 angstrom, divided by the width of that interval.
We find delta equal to 4.1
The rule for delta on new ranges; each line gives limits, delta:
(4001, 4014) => 4.5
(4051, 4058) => 4.0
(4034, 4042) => 4.2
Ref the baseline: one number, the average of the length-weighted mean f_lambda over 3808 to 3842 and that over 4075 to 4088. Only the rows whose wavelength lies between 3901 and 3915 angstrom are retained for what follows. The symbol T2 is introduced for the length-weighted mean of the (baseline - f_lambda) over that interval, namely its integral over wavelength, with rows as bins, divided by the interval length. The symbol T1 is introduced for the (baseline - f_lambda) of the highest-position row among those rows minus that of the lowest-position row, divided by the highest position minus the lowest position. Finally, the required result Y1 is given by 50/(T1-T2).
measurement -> 1689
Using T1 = 0.01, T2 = -0.02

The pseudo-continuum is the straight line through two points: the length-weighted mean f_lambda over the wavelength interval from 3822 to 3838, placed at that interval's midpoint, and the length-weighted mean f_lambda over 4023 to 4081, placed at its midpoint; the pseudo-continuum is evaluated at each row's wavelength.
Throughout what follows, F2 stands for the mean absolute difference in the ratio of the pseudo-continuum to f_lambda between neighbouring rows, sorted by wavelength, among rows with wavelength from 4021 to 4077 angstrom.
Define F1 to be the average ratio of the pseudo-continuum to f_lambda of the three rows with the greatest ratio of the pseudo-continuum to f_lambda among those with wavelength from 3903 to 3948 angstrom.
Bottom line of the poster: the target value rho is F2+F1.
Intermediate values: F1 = 1.36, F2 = 0.632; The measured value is 2.0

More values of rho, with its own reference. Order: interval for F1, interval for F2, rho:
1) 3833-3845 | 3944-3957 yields 1.2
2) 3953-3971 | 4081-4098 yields 1.5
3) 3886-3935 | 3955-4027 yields 1.4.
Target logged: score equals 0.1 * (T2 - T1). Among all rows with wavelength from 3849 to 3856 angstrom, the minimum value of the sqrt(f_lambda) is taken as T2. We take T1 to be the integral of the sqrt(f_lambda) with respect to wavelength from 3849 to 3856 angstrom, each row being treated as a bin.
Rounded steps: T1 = 14.6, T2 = 1.99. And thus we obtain -1.26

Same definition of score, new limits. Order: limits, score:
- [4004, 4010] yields -1.10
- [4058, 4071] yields -2.50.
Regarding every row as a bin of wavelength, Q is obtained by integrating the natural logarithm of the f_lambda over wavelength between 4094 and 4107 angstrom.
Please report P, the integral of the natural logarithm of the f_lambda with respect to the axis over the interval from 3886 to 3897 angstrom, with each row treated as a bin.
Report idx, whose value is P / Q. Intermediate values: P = 14.3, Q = 18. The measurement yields 0.8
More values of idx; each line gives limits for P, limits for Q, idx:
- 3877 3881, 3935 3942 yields 0.6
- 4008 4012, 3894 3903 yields 0.5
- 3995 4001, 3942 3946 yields 1.5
